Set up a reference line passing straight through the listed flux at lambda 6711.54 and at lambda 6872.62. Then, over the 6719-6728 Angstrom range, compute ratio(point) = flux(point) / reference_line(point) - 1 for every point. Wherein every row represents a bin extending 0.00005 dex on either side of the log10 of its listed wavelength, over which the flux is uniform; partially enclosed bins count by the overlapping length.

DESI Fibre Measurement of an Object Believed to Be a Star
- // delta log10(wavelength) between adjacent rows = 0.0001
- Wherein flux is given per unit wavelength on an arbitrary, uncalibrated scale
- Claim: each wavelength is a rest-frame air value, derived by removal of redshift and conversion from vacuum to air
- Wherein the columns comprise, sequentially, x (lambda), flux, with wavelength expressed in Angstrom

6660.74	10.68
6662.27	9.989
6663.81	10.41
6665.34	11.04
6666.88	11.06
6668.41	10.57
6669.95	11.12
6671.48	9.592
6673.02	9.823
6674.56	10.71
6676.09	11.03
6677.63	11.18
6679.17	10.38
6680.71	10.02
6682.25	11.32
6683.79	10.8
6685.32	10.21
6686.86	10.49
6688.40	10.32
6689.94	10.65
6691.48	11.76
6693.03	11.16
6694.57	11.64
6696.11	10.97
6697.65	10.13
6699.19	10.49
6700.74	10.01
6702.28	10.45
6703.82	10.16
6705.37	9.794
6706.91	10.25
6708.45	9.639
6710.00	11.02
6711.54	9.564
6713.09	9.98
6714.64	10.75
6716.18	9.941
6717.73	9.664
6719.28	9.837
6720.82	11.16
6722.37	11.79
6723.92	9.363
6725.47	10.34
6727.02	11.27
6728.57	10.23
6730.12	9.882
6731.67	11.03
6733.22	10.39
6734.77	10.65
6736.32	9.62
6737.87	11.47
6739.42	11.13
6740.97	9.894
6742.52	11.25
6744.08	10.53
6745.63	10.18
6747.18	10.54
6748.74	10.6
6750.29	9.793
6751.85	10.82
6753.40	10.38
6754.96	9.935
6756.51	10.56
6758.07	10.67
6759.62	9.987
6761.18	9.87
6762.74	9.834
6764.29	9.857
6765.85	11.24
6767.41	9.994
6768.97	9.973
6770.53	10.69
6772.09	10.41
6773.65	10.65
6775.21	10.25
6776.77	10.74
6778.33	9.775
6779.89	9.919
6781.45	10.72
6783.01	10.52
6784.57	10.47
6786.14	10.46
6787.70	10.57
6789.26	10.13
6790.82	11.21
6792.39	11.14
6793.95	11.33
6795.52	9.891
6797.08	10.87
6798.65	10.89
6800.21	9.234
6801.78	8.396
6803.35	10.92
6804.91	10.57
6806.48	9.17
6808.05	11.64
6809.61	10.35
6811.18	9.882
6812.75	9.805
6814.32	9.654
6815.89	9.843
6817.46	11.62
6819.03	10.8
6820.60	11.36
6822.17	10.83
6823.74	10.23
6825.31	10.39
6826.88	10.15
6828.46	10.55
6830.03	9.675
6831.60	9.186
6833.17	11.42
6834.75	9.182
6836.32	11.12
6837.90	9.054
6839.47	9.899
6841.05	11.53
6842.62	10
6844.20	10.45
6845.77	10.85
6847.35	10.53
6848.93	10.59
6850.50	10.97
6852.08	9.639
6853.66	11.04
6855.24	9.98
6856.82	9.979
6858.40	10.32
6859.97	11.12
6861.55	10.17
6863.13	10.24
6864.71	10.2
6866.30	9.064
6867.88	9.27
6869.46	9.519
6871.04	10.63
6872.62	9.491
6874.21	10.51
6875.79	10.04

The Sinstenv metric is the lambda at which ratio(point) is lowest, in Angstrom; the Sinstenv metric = 6723.92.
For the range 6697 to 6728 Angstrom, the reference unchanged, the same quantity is 6723.92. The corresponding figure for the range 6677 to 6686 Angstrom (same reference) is 6680.71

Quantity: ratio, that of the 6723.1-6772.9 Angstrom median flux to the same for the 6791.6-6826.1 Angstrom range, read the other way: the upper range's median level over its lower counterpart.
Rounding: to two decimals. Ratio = 1.01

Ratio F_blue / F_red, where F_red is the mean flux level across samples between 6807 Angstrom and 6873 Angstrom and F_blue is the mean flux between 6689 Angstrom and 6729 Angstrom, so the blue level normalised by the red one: 1.02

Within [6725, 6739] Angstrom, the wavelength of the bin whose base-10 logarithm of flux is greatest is 6737.87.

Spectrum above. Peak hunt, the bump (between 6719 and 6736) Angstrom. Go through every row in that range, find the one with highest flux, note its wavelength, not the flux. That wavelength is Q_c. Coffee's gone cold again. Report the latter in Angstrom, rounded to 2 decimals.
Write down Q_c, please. 6722.37 Angstrom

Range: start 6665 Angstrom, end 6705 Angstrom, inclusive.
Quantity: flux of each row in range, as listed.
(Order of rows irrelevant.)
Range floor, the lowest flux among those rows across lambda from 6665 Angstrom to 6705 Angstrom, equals 9.592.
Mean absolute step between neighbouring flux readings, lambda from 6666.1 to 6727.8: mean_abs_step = 0.69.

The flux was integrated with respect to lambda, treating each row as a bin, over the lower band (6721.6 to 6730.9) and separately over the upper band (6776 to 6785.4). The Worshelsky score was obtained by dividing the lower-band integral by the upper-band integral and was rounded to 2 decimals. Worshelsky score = 1.00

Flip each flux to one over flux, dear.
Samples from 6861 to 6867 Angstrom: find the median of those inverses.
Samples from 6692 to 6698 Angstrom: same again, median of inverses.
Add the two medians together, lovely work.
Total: 0.189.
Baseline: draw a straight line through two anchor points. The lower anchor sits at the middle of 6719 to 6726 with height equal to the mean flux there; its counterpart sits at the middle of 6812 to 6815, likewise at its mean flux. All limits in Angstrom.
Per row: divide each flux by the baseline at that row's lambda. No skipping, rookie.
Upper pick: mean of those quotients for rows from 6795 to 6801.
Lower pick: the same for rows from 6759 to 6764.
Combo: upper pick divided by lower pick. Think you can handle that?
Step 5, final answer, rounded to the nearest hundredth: 1.07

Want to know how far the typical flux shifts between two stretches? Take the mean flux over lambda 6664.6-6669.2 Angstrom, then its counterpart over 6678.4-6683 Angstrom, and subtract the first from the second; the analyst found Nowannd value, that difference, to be -0.32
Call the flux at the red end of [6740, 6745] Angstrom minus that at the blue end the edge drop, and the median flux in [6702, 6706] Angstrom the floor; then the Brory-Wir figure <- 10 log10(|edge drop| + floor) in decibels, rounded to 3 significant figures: 10.3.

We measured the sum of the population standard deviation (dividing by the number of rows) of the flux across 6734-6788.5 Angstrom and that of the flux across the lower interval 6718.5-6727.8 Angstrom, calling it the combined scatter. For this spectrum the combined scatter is 1.3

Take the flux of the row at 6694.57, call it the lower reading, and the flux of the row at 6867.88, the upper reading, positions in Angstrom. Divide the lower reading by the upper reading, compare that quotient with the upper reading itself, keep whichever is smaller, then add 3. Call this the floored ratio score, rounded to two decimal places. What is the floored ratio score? 4.26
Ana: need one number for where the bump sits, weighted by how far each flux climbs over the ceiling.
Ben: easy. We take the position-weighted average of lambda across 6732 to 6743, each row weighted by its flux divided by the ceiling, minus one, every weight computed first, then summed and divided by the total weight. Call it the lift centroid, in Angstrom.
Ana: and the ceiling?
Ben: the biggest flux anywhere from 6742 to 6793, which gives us 6737.0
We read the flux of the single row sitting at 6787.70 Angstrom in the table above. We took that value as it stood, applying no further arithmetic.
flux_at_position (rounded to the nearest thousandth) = 10.570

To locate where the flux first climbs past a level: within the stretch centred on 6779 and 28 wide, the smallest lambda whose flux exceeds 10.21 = 6765.85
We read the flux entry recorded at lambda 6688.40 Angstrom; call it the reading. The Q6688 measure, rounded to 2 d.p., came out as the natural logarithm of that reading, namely 2.33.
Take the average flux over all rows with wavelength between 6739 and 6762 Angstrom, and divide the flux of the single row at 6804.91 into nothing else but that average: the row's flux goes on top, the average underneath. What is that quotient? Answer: 1.02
